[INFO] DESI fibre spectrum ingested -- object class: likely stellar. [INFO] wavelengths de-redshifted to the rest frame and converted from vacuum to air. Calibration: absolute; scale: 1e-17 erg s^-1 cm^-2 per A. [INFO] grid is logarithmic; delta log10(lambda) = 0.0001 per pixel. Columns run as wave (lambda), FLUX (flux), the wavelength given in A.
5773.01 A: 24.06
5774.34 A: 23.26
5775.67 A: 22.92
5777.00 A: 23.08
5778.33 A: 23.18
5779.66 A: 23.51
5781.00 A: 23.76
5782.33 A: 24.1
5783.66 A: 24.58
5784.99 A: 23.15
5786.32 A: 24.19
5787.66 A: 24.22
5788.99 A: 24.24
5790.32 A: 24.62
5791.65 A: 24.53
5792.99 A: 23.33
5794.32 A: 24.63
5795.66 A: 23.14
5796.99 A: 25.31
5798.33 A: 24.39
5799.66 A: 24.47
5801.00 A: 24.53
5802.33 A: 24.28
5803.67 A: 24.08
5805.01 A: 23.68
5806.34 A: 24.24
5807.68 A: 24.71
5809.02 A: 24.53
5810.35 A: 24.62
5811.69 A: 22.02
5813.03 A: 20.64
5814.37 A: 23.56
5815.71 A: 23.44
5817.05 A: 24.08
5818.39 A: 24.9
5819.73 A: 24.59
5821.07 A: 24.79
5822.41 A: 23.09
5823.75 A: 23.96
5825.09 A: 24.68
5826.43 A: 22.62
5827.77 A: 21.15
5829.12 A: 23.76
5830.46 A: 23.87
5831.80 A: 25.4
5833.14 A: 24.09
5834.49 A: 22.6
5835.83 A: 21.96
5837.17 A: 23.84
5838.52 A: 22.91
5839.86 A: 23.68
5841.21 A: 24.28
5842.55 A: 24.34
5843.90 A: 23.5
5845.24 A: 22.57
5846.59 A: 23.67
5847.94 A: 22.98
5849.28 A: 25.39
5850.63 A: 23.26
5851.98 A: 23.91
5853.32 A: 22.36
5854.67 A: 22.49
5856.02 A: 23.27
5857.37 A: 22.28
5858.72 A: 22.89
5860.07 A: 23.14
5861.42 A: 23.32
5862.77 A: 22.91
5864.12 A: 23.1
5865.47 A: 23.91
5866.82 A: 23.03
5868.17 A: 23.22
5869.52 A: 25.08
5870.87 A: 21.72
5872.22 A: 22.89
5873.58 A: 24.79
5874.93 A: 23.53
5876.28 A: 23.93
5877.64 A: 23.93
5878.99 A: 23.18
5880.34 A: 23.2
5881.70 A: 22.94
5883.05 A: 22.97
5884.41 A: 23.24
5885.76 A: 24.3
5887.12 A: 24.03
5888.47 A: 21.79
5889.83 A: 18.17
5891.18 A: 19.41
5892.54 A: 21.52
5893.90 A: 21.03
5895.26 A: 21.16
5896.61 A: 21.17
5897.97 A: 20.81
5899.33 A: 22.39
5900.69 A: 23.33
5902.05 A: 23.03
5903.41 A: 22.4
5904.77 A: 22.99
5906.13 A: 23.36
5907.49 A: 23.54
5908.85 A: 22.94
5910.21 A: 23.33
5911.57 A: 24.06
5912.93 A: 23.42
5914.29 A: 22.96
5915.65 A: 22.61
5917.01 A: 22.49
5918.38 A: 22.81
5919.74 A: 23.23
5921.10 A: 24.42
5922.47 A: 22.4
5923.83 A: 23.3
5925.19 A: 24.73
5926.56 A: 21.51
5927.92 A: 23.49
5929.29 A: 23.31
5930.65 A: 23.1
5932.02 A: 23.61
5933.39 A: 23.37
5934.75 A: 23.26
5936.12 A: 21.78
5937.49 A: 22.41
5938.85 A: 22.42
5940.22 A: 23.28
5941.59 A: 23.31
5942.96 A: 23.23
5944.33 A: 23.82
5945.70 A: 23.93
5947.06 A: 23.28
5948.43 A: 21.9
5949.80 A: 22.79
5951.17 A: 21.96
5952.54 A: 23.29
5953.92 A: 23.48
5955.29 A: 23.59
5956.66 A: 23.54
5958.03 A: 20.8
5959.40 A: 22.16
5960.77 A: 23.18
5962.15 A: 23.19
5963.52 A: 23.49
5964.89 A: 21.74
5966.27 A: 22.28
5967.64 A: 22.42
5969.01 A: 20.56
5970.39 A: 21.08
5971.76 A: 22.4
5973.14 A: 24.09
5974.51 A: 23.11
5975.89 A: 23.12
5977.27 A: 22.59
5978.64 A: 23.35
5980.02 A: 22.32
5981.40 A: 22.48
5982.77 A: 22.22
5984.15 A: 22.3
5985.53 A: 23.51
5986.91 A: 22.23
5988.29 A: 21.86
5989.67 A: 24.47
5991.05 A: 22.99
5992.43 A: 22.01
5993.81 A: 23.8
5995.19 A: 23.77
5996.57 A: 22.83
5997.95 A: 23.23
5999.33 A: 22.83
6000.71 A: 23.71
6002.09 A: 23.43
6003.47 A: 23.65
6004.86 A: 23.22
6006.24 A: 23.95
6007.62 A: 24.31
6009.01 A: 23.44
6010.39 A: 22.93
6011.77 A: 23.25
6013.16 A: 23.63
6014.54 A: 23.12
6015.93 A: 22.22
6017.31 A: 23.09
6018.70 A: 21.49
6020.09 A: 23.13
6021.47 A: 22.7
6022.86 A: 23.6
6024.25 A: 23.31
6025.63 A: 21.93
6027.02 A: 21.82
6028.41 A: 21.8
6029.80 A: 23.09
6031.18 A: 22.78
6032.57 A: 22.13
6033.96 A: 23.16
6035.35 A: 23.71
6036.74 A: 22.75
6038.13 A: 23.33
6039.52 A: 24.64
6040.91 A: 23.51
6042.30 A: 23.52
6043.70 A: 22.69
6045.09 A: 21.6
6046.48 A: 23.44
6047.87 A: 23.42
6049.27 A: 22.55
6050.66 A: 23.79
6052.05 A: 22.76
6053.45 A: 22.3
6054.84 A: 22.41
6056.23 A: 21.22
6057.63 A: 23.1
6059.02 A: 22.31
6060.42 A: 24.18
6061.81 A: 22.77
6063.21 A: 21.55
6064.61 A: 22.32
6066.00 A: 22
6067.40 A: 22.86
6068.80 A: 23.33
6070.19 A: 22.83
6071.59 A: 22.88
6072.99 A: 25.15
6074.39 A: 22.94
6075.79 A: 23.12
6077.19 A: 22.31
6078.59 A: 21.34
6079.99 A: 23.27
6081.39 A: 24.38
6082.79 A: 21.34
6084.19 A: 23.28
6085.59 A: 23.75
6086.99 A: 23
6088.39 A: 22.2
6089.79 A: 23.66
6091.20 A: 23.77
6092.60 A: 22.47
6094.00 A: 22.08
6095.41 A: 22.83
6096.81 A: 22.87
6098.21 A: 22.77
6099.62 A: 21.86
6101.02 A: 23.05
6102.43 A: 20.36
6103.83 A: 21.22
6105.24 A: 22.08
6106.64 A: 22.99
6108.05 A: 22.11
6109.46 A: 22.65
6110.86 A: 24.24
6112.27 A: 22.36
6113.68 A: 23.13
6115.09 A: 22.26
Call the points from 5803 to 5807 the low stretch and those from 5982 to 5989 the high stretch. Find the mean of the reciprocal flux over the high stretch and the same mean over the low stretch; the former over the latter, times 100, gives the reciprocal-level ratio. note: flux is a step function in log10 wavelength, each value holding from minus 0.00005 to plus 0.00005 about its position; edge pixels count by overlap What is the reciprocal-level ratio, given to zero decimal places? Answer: 107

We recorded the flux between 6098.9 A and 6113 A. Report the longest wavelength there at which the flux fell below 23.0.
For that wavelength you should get 6112.27 A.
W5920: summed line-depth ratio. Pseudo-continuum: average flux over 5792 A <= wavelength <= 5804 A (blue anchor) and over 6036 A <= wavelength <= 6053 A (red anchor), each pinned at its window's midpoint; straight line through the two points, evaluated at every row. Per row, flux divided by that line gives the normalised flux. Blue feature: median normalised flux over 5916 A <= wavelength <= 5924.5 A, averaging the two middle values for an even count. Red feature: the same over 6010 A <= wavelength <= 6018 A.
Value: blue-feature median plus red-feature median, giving 1.96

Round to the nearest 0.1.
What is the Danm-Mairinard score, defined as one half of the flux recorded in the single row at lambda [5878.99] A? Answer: 11.6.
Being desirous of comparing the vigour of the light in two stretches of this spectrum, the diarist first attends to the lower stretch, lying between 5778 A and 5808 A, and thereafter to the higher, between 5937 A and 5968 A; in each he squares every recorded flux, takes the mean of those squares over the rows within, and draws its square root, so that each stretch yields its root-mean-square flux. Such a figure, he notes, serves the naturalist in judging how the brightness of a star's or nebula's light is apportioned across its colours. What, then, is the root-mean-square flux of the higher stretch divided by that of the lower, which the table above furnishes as 0.95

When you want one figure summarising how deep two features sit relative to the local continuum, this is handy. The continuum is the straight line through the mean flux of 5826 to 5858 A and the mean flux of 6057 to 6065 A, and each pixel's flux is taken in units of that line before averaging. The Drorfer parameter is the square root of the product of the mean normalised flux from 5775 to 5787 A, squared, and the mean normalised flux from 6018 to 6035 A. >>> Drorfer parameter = 1.00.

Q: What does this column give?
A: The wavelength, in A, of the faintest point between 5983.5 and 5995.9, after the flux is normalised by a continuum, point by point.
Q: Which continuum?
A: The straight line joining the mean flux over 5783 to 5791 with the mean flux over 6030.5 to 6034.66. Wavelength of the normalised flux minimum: 5988.29 A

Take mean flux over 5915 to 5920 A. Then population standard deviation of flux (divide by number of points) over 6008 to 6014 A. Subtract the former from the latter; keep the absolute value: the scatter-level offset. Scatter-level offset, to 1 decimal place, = 22.5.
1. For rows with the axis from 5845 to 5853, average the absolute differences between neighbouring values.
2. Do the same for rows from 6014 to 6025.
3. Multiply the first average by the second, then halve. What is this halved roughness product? 0.7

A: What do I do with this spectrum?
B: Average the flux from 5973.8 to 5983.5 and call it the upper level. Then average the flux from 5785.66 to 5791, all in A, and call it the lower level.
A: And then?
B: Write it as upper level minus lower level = -1.58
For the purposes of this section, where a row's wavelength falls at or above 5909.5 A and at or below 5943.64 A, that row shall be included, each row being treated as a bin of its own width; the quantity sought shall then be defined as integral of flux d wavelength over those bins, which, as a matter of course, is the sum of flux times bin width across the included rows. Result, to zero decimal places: 789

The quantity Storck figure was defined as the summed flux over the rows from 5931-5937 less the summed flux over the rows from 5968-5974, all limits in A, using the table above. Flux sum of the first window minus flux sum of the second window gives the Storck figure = 4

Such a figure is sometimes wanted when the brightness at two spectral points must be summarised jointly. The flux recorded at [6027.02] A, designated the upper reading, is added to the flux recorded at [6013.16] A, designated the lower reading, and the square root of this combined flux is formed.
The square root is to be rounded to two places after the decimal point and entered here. 6.74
